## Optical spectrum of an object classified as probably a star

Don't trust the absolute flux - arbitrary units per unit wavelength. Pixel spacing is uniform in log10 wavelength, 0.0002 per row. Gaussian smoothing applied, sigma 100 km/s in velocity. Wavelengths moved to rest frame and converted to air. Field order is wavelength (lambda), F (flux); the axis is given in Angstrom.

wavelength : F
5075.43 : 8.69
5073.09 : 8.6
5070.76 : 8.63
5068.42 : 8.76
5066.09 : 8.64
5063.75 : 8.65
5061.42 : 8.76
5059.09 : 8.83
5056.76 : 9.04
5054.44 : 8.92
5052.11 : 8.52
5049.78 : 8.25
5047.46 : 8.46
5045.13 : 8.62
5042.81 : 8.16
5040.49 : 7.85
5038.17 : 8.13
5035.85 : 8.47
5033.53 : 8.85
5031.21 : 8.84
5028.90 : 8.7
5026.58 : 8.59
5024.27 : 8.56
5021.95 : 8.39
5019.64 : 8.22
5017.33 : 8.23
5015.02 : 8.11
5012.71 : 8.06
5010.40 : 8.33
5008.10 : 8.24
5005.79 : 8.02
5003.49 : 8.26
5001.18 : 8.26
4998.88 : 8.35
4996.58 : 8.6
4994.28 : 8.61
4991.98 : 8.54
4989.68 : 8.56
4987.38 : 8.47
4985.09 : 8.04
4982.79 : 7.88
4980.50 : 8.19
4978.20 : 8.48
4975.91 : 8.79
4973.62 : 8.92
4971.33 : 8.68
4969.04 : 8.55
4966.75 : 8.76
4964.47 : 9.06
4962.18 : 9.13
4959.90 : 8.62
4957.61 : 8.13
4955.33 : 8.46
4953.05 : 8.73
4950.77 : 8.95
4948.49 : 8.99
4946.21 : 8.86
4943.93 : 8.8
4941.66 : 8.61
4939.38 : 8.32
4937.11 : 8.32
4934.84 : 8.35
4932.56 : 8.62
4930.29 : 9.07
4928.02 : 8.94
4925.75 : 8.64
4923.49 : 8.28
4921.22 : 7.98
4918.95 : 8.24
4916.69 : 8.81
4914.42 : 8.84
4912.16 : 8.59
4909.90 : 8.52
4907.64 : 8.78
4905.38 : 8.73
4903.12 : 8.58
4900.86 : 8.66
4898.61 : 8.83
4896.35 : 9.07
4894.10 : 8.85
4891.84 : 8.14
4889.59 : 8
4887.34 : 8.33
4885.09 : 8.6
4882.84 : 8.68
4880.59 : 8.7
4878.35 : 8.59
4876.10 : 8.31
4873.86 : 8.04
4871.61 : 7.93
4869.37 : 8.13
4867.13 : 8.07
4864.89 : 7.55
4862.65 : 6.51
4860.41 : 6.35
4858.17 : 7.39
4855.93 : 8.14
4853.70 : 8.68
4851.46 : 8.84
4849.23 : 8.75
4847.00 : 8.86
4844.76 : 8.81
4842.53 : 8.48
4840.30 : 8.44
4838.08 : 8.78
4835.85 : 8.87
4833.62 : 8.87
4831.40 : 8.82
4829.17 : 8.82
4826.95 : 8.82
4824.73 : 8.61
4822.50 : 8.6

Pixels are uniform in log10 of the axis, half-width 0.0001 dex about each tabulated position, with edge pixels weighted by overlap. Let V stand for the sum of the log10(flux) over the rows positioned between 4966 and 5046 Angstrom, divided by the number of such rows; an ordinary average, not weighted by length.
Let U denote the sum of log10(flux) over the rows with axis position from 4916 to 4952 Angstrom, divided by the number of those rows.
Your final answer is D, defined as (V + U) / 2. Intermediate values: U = 0.935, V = 0.924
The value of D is 0.930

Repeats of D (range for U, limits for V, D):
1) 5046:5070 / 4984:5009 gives 0.930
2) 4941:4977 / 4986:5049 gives 0.933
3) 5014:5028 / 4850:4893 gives 0.913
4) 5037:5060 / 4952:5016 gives 0.927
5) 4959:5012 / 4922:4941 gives 0.931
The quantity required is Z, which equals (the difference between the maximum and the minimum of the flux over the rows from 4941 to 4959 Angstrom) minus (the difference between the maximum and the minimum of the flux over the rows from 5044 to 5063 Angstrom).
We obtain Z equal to 0.07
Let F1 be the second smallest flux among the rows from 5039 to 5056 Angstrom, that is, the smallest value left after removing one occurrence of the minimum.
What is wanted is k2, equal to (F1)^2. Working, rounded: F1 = 8.16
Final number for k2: 66.6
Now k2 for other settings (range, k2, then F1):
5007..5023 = 65.8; 8.11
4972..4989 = 64.6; 8.04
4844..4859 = 66.3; 8.14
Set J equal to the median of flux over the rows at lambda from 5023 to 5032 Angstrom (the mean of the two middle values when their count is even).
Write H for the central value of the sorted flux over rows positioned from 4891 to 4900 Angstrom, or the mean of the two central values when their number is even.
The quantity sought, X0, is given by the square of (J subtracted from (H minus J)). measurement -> 71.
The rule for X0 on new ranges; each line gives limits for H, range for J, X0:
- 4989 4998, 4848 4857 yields 78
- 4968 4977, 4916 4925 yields 61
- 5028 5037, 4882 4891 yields 67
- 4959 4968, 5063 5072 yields 70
